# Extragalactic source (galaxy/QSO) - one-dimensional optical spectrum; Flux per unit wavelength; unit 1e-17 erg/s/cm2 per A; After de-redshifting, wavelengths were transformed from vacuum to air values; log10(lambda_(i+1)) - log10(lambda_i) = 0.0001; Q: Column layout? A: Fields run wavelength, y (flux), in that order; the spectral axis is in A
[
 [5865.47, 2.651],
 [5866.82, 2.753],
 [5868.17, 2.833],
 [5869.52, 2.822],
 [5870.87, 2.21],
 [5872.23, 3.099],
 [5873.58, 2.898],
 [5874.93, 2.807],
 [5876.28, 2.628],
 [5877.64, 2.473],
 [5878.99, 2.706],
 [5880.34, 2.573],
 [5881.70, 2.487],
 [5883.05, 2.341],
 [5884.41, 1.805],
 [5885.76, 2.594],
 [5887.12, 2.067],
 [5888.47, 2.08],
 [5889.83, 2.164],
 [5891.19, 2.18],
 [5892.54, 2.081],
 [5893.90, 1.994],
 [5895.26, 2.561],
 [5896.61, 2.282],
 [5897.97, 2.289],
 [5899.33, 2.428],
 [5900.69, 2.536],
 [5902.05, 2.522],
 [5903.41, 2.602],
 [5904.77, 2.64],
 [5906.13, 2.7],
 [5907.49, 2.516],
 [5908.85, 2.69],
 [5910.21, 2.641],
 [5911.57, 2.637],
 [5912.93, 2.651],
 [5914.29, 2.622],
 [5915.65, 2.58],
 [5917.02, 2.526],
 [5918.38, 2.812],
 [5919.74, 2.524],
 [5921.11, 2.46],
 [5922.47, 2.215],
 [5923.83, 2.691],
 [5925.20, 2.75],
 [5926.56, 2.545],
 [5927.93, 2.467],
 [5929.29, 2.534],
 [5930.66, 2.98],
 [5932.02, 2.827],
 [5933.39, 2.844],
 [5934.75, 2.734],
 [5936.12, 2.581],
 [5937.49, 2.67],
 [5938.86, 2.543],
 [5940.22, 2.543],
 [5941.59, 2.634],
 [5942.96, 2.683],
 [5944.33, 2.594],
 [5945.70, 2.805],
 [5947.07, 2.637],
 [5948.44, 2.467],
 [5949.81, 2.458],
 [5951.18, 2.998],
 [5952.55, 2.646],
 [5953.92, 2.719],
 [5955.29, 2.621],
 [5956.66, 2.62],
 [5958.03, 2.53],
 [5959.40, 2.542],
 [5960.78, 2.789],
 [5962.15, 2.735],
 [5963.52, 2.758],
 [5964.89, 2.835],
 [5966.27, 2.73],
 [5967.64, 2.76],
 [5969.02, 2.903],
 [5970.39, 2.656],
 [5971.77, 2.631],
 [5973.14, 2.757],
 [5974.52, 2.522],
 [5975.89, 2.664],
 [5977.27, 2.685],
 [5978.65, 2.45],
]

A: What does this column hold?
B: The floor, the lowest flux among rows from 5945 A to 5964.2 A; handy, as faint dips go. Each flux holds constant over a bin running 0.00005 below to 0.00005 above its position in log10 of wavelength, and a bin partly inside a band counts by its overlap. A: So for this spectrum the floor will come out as 2.458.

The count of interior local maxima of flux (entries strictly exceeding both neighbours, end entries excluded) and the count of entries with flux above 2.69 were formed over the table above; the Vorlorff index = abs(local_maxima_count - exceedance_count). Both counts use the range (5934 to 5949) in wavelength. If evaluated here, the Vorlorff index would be 1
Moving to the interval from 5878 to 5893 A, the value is 1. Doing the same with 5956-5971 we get 4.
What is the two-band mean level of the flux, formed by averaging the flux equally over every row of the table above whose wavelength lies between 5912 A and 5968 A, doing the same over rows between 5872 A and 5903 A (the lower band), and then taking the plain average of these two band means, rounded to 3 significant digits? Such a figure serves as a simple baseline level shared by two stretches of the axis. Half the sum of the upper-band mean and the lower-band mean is 2.53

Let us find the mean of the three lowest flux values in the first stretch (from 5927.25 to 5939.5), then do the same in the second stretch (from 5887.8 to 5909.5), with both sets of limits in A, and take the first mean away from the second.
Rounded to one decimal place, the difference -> -0.5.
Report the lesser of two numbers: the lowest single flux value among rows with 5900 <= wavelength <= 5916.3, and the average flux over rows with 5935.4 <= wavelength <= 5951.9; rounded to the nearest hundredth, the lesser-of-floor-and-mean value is 2.52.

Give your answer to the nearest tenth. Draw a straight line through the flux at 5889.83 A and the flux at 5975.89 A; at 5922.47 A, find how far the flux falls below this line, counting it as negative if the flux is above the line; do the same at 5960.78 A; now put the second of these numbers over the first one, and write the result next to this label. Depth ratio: -1.5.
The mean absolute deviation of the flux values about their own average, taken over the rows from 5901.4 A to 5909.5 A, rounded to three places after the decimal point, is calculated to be 0.065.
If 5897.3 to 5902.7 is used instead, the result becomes 0.085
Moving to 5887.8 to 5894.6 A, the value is 0.058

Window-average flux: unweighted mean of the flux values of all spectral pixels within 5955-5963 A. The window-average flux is 2.64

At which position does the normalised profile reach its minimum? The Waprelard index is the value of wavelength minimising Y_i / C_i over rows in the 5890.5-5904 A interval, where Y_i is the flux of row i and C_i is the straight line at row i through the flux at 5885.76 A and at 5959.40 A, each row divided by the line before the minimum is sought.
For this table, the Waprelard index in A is 5893.90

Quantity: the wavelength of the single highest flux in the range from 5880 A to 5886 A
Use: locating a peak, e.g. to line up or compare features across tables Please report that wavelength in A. 5885.76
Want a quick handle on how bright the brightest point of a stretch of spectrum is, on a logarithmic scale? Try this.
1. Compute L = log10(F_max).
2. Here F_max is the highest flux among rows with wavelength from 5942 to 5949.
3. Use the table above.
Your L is 0.448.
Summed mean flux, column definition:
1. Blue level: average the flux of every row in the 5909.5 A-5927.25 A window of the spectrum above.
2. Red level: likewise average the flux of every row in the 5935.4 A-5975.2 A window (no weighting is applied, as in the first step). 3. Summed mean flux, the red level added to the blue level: 5.26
